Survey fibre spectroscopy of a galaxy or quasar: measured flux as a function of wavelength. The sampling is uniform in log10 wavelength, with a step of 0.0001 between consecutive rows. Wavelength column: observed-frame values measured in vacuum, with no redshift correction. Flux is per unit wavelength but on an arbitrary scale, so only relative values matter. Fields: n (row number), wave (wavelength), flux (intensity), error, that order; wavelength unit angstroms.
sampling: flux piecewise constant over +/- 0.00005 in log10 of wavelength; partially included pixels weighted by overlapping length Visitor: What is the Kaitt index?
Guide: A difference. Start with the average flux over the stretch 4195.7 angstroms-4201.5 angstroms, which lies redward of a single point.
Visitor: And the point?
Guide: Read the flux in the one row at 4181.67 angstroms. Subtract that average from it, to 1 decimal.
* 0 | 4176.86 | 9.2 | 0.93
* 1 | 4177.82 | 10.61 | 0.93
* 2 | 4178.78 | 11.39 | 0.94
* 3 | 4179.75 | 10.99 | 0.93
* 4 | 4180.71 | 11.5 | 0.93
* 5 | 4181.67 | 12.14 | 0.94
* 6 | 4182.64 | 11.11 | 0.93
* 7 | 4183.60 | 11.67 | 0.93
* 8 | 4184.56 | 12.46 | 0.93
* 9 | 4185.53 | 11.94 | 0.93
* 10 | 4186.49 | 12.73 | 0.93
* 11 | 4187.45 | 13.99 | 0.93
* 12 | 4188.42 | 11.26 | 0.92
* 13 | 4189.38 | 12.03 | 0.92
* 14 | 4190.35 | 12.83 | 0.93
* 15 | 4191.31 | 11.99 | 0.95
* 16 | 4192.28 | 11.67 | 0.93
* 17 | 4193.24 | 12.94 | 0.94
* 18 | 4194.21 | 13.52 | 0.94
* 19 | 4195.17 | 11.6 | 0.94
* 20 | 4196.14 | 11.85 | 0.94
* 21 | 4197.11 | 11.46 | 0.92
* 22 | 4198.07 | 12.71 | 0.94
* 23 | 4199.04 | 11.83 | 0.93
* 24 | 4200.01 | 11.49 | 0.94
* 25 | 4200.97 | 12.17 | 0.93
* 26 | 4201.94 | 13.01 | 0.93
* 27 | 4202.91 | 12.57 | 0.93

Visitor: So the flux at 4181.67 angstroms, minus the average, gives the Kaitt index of 0.2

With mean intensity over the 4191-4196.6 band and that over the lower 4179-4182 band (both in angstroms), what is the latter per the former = 0.94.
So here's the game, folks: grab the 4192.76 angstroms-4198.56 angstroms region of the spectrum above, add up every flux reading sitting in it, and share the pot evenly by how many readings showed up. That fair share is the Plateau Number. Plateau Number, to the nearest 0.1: 12.3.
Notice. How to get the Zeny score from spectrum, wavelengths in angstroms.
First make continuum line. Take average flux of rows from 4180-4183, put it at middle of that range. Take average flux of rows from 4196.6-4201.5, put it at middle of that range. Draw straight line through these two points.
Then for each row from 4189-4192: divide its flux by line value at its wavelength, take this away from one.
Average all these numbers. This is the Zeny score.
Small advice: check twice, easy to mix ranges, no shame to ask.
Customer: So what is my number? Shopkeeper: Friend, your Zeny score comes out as -0.04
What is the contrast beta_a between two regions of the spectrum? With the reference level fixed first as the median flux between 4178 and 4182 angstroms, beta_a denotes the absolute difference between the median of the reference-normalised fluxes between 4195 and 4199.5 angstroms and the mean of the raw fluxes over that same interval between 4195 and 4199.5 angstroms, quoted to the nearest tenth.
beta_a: 10.9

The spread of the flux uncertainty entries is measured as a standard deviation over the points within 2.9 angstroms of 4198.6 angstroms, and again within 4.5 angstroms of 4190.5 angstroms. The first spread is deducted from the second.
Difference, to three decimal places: 0.002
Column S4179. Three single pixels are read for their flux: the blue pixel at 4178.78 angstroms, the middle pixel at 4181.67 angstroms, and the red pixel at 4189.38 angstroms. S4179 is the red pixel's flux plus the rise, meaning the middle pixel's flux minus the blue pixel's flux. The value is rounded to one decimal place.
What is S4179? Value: 12.8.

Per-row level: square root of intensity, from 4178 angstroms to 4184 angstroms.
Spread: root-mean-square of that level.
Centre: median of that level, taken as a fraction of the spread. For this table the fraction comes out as 1.00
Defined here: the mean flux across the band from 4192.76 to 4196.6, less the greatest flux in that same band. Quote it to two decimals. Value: -1.04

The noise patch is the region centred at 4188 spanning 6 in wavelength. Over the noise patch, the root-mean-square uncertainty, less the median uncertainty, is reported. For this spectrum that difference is -0.003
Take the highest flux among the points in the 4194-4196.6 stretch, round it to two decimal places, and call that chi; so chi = 13.52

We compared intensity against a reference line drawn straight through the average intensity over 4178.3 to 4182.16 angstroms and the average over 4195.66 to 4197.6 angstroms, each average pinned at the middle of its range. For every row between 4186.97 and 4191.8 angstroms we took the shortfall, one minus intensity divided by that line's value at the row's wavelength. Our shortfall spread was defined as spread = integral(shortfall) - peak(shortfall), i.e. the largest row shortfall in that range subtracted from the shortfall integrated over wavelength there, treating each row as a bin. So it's -0.37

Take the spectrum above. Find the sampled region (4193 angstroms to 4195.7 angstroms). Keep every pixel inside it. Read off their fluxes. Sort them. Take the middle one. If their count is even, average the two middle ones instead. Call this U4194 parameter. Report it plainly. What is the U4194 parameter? 12.9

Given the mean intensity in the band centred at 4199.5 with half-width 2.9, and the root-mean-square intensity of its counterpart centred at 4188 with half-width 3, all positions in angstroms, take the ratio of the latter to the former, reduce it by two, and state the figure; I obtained -0.97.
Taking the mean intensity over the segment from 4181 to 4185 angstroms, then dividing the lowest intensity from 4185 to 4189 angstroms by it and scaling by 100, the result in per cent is 95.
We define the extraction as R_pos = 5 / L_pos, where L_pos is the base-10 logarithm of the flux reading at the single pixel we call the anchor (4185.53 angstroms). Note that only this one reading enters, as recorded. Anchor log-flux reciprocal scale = 4.64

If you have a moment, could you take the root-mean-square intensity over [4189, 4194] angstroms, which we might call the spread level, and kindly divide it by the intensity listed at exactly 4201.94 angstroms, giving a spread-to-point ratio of 0.95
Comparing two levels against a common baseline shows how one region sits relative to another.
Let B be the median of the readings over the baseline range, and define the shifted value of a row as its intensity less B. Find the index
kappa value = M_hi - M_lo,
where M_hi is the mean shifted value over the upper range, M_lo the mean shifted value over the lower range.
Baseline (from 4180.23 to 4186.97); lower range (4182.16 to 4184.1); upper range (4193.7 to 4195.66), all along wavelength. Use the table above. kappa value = 1.2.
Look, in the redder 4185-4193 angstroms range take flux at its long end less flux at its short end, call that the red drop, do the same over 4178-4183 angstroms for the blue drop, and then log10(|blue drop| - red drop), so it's -0.3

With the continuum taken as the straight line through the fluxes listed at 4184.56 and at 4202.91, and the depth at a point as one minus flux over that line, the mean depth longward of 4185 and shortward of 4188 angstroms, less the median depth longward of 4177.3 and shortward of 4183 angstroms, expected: -0.13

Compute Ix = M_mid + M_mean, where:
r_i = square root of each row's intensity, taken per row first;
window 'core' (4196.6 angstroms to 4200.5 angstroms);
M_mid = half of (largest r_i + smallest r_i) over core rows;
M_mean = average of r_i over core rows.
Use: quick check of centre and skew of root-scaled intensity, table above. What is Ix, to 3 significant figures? 6.92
